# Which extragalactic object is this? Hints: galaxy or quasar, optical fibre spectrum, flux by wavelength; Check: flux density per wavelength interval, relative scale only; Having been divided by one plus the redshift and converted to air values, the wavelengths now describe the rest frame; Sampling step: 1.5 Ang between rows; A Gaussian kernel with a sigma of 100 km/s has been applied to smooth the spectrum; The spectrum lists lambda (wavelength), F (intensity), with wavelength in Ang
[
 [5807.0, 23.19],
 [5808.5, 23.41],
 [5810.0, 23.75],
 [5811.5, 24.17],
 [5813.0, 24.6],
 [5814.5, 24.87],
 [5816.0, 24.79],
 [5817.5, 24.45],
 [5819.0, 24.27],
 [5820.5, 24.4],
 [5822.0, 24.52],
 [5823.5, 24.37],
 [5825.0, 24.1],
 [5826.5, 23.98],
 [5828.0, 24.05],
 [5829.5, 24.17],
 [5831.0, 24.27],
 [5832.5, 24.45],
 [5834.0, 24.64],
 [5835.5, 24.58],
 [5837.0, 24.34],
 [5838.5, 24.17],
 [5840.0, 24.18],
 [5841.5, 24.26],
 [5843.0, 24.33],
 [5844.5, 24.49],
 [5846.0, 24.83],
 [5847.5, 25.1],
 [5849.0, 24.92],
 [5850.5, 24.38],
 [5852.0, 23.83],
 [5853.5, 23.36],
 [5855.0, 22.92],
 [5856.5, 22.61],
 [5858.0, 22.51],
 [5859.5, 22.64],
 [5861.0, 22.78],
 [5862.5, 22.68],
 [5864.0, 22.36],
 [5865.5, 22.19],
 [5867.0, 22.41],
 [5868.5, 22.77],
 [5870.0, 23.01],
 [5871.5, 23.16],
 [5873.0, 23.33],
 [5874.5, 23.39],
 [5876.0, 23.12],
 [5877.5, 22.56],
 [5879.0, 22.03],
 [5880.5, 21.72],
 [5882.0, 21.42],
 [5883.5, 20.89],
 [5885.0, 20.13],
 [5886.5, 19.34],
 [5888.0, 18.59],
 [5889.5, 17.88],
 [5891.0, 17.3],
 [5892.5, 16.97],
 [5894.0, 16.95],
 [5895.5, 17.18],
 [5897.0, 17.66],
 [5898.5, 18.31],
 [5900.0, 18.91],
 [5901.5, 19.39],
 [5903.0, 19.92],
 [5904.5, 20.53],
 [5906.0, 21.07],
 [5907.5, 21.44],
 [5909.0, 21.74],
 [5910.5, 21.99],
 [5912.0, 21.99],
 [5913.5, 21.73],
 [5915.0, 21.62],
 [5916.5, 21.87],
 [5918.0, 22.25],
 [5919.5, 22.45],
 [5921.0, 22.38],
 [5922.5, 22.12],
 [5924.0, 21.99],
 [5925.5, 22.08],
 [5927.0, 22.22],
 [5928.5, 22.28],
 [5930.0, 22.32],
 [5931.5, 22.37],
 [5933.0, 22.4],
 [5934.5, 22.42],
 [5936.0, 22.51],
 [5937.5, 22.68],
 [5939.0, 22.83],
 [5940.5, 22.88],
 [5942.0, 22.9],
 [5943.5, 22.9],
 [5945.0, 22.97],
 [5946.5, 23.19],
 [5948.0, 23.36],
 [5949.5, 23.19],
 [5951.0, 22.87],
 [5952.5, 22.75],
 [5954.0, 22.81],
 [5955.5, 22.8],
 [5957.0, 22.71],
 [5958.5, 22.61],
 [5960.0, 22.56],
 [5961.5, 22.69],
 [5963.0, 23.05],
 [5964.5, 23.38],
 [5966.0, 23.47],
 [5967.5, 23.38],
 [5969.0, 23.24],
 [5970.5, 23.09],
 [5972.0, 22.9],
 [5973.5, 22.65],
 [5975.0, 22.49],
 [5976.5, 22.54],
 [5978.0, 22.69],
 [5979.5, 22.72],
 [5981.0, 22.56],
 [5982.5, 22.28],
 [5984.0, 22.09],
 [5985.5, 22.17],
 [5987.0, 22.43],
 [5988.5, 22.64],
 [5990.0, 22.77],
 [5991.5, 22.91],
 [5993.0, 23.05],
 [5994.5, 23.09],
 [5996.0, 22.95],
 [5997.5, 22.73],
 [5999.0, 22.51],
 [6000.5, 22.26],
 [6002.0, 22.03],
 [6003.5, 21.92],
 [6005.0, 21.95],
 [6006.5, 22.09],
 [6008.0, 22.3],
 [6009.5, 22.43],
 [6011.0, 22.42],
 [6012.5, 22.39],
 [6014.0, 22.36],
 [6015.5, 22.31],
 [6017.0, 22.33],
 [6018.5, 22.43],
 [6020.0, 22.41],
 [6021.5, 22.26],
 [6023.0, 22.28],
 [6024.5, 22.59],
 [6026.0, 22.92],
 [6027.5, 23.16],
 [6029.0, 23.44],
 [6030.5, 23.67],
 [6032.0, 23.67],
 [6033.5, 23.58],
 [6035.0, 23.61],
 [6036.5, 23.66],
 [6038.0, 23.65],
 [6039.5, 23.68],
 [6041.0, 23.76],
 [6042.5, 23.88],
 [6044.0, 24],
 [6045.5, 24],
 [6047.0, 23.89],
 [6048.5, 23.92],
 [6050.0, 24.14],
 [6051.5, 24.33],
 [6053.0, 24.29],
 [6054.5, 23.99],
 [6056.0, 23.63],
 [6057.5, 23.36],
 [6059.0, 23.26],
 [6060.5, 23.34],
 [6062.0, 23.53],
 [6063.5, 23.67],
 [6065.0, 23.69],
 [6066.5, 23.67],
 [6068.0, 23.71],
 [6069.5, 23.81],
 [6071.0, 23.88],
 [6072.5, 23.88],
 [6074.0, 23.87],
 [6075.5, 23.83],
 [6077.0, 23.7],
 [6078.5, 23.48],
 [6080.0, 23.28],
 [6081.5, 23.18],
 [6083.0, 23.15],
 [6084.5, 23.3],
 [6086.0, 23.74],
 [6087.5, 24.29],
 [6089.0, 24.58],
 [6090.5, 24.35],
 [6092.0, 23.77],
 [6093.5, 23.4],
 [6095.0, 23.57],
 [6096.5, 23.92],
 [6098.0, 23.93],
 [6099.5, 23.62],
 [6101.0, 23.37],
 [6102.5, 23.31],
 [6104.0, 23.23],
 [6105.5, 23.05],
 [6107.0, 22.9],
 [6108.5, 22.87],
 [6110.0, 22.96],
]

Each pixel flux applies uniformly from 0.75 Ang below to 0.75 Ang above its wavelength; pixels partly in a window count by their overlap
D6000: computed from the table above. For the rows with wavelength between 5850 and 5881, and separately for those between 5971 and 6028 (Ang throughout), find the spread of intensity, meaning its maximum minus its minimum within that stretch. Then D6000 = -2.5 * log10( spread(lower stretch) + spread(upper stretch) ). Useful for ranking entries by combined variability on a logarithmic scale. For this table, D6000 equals -1.5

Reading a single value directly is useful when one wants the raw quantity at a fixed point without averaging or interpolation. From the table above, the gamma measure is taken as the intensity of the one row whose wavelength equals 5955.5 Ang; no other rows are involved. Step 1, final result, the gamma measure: 22.8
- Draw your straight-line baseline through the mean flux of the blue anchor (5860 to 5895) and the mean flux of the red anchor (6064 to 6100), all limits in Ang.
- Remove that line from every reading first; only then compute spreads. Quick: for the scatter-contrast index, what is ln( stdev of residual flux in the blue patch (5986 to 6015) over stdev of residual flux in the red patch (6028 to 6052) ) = 1.0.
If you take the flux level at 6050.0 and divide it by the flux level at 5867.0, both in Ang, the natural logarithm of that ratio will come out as 0.074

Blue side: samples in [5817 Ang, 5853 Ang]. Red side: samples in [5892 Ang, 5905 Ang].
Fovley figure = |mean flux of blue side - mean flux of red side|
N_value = 6.0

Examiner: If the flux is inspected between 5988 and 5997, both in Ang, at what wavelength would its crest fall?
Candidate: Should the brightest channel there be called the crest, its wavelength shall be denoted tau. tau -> 5994.5 Ang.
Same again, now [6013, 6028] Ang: 6027.5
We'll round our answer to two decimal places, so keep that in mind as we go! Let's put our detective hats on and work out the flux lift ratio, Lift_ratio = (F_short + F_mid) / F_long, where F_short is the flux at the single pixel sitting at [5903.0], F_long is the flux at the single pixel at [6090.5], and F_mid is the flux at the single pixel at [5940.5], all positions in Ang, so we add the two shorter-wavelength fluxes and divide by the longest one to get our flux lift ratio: 1.76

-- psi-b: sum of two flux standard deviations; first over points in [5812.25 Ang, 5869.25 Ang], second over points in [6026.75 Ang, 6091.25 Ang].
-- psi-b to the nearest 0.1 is 1.2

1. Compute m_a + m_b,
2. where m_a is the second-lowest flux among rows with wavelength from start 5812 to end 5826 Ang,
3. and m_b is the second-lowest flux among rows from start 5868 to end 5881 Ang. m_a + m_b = 46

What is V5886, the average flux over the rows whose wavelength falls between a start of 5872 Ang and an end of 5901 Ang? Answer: 19.9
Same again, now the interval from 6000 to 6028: 22.4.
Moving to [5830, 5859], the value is 24.1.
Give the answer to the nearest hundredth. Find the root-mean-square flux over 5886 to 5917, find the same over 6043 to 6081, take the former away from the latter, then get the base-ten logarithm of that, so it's 0.61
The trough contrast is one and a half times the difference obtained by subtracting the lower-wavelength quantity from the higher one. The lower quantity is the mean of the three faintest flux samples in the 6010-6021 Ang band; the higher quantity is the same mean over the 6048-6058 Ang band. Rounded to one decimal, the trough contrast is 2.0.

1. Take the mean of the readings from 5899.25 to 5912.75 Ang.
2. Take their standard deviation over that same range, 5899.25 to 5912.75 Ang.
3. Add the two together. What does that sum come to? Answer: 21.9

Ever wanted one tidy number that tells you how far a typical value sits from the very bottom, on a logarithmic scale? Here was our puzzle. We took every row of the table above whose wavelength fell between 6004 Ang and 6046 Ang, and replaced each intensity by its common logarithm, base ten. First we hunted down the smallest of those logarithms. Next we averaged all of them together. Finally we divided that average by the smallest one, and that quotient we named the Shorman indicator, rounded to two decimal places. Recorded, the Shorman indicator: 1.01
